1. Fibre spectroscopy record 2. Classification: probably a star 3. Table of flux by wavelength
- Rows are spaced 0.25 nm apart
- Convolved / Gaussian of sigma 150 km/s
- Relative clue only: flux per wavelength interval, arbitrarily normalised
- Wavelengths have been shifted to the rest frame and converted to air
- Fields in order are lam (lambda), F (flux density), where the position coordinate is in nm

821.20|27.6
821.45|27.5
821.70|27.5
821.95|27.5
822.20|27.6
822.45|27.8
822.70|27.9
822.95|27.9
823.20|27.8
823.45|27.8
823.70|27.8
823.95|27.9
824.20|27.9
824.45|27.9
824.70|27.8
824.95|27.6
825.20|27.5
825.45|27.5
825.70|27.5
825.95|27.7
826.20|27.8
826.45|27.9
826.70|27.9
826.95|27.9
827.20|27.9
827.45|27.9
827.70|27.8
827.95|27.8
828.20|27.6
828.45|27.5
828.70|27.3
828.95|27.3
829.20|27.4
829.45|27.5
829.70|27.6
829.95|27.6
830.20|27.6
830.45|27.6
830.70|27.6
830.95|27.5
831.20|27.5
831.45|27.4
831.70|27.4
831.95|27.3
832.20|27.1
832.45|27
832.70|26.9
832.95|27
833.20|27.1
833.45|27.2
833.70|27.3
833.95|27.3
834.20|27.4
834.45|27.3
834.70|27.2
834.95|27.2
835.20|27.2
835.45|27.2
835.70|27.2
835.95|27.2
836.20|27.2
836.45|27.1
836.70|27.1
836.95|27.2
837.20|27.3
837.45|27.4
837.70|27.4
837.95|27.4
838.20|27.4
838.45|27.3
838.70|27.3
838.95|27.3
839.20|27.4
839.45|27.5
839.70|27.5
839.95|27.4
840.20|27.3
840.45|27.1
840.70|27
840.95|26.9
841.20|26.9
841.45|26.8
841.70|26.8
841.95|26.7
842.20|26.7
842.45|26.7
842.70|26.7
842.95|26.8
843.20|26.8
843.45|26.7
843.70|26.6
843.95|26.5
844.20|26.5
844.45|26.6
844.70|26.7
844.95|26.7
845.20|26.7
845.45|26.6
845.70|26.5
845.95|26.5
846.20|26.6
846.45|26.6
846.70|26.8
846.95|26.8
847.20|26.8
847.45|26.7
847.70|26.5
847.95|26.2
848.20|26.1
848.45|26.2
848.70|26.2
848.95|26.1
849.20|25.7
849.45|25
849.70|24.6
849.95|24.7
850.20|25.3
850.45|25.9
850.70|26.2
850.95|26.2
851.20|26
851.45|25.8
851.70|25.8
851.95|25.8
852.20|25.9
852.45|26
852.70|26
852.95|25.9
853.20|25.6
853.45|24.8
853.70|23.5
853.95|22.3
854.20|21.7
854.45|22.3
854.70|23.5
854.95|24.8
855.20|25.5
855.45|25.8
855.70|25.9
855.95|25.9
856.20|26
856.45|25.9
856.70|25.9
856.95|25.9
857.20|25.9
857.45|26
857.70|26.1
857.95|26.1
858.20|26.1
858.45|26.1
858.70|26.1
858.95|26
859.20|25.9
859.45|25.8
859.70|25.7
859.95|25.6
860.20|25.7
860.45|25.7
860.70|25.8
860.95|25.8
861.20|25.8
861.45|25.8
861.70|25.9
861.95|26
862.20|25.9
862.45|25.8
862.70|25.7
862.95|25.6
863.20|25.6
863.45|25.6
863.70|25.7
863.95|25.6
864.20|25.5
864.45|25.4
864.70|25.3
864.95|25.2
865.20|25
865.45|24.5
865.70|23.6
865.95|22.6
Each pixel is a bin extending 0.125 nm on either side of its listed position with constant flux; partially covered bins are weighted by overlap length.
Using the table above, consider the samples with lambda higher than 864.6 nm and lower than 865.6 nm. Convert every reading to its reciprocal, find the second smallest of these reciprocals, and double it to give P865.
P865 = 0.079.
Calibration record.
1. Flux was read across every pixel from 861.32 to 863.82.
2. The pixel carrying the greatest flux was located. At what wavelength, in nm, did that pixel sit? 861.95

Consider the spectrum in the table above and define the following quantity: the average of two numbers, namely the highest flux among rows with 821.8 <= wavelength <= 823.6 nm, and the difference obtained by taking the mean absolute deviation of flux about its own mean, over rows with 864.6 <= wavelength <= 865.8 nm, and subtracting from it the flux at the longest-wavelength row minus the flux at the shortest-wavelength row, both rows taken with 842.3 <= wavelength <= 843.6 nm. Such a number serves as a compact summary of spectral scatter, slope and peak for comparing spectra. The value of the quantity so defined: 14.2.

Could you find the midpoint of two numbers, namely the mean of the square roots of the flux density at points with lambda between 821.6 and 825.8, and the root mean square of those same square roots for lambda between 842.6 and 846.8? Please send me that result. 5.21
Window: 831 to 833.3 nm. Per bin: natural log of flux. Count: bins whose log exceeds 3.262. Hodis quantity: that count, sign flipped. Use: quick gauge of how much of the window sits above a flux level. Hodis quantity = -9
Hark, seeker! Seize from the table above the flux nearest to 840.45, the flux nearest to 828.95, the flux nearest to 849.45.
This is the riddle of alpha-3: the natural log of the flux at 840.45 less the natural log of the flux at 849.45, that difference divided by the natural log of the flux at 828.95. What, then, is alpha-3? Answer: 0.024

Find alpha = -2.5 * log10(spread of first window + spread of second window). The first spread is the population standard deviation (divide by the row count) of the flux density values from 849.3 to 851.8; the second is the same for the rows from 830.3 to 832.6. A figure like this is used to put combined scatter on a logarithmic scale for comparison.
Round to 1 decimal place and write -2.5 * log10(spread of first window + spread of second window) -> 0.3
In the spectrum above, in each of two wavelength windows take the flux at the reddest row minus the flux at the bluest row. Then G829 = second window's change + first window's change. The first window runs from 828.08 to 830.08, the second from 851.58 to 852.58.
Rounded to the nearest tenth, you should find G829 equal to 0.2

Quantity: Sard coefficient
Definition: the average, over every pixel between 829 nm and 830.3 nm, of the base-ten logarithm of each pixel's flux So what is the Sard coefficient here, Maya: 1.440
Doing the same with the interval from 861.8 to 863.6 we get 1.411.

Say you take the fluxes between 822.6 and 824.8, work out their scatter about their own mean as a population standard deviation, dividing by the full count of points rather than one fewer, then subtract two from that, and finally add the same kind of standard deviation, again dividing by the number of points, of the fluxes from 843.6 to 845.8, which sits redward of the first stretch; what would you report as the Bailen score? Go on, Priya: -1.87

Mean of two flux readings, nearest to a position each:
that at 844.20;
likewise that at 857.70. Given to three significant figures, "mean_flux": 26.3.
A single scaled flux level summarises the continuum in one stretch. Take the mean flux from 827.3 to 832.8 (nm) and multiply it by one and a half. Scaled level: 41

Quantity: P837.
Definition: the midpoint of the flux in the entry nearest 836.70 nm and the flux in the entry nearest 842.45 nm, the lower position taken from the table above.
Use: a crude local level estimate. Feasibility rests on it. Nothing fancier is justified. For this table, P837 26.9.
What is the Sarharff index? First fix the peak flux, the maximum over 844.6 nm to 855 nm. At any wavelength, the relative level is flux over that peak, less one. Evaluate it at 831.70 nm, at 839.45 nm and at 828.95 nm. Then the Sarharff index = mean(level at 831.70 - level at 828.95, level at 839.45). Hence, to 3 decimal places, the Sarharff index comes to 0.015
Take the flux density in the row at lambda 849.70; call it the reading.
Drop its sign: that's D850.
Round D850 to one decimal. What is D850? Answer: 24.6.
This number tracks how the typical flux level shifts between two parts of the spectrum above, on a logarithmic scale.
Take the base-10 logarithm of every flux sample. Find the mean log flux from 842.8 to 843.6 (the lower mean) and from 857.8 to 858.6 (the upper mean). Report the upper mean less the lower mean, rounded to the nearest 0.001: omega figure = -0.011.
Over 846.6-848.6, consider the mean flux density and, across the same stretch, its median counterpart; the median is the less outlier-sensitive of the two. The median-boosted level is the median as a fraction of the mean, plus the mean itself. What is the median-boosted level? 27.5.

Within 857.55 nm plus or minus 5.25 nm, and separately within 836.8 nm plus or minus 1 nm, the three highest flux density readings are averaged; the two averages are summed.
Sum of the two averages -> 53.5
